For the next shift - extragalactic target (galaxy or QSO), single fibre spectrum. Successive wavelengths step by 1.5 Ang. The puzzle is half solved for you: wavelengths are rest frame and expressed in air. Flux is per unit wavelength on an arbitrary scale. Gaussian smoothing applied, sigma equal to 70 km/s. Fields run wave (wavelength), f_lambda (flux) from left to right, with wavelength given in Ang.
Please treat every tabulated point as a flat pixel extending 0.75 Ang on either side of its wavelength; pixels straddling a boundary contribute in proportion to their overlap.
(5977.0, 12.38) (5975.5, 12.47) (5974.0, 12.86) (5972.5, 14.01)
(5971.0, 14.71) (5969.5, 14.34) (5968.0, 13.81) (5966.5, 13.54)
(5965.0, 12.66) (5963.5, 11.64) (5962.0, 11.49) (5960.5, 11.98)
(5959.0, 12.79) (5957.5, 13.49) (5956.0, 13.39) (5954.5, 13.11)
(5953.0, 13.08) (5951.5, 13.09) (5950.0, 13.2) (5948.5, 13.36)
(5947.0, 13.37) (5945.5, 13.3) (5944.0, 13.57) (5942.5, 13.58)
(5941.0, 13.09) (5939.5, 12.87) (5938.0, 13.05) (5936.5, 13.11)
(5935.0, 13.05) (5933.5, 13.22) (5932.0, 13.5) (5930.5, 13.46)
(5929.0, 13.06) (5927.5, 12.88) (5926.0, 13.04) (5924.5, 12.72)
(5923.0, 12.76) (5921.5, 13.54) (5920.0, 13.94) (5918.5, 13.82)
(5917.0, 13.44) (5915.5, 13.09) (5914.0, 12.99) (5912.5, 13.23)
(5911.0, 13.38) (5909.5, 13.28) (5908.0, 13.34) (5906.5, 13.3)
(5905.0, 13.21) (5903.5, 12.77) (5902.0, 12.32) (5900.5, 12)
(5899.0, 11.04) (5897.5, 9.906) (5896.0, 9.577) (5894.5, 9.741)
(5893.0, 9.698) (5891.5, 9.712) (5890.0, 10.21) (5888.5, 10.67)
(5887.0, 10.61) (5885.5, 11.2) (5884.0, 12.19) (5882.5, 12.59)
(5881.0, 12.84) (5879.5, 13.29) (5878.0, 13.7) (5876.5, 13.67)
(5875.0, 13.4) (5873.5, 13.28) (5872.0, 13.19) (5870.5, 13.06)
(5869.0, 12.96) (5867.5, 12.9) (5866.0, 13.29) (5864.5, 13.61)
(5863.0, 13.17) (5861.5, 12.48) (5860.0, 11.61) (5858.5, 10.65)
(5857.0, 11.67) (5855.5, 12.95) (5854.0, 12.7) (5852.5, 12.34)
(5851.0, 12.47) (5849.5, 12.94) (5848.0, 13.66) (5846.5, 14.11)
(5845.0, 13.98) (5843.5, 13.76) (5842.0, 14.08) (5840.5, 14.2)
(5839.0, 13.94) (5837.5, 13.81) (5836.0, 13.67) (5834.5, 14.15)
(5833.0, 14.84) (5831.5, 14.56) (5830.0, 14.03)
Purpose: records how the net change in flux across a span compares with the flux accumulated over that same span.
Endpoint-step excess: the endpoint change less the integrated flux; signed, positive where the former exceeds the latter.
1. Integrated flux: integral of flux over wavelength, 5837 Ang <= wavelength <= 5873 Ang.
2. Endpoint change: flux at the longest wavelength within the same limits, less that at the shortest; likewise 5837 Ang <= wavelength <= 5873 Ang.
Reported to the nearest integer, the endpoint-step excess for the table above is -471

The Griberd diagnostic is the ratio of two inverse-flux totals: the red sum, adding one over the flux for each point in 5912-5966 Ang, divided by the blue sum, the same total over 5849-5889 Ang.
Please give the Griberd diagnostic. 1.3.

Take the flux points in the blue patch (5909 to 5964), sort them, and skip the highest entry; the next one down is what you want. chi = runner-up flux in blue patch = 13.82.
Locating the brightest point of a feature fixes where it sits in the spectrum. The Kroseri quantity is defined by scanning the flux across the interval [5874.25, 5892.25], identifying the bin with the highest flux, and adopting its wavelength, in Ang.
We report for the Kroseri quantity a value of 5878.0 Ang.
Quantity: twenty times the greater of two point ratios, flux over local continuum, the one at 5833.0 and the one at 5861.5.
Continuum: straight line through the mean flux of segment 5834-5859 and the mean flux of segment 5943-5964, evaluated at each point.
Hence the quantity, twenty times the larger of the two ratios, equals 22.3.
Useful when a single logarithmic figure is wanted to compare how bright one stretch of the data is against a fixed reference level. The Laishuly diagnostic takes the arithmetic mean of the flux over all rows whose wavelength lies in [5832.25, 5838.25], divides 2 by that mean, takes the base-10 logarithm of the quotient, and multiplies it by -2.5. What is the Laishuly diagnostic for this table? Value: 2.12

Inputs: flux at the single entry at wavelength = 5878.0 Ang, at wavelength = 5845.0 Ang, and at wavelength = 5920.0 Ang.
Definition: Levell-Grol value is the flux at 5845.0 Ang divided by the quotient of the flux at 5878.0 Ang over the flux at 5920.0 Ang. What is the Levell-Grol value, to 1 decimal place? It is 14.2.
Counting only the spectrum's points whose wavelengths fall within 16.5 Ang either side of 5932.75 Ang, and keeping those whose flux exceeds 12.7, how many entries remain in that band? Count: 22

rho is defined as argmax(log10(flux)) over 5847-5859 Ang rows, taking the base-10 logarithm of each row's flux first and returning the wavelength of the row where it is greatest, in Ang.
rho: 5848.0 Ang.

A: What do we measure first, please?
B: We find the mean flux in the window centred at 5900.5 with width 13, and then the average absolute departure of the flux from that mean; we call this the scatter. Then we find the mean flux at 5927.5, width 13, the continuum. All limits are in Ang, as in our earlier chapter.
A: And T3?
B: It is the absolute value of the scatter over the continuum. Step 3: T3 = 0.10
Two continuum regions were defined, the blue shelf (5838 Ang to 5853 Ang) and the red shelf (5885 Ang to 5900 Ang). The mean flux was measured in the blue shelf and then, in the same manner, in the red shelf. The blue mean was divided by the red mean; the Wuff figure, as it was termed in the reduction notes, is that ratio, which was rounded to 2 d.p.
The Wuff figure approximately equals 1.32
